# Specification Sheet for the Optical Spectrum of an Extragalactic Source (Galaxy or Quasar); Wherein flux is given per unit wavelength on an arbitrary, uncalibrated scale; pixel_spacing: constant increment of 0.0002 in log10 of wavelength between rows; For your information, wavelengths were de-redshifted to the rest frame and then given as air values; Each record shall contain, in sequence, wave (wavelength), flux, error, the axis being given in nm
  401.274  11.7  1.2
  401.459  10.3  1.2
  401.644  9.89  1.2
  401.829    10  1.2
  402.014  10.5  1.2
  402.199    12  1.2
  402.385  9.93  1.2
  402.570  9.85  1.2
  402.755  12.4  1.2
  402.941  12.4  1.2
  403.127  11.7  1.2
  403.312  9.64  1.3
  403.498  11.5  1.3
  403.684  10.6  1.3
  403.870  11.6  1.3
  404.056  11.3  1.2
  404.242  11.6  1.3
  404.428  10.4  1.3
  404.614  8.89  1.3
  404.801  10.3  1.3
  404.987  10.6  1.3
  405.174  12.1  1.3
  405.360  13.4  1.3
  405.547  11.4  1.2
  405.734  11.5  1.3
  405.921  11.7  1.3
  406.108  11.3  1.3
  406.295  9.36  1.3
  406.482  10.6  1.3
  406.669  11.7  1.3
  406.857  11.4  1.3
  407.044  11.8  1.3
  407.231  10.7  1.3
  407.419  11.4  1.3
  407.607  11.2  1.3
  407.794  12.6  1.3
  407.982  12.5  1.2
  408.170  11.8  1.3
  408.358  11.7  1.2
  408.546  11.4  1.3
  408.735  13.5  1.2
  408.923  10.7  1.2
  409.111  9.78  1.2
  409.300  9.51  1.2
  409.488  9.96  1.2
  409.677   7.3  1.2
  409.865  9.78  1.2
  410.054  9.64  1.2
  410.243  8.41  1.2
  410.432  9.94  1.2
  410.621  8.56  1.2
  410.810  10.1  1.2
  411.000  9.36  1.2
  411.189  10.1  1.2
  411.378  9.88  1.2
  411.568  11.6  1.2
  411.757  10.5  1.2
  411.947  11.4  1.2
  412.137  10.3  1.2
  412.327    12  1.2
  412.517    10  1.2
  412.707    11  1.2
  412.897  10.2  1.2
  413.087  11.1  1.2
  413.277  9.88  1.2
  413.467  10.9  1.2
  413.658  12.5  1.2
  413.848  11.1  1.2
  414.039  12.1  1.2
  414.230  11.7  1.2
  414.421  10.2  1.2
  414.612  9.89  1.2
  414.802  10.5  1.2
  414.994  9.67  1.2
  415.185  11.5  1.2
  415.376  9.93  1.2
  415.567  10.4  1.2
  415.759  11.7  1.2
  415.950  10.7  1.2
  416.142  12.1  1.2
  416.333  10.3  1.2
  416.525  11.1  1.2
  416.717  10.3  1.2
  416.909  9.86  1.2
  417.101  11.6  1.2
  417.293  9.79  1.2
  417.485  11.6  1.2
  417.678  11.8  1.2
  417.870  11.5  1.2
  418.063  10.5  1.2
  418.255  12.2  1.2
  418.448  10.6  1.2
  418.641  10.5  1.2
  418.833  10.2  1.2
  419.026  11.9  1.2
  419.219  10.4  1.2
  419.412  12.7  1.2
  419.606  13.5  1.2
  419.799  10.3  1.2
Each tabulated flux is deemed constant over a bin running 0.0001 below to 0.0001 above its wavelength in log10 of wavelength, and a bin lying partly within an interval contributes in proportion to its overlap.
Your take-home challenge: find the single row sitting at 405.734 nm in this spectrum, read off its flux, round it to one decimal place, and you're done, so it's 11.5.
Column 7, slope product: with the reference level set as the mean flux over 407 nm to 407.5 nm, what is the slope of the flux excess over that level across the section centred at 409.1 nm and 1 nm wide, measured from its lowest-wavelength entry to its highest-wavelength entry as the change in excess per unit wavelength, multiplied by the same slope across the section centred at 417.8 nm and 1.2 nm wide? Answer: -12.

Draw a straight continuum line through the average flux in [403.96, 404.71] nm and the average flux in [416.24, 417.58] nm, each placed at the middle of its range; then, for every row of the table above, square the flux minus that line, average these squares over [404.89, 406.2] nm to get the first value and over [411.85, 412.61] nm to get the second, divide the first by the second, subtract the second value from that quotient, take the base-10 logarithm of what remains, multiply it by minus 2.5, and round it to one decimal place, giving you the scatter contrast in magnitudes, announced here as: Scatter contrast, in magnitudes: -0.7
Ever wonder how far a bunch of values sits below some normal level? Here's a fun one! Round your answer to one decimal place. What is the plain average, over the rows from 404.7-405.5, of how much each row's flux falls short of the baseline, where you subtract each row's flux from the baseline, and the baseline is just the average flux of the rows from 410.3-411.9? -1.6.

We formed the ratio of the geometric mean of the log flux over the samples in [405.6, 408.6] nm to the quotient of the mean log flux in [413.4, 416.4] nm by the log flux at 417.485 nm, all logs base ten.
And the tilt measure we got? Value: 1.08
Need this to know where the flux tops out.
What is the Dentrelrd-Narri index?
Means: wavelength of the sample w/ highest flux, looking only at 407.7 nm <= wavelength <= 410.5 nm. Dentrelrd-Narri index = 408.735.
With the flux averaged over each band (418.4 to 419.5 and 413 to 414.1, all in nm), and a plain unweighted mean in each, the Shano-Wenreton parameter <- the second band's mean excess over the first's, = 0.2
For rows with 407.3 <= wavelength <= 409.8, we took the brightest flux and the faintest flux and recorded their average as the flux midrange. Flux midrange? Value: 10.4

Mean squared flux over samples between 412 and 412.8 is 118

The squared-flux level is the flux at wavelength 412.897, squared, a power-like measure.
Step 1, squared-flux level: 104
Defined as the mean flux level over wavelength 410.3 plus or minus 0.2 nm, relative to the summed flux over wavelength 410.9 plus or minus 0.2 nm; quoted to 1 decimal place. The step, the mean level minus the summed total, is -10.3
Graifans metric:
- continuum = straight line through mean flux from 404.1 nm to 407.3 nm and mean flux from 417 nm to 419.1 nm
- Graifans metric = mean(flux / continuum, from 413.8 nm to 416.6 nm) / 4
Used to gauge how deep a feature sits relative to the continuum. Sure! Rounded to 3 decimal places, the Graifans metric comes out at 0.244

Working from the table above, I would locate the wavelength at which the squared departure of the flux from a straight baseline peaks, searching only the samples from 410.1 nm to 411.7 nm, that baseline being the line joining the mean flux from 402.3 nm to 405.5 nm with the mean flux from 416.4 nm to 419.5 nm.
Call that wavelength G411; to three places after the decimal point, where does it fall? 410.243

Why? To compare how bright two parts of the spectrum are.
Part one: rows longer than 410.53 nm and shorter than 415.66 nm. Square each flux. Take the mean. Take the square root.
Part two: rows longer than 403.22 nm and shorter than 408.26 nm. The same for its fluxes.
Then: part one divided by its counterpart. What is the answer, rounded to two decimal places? 0.95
